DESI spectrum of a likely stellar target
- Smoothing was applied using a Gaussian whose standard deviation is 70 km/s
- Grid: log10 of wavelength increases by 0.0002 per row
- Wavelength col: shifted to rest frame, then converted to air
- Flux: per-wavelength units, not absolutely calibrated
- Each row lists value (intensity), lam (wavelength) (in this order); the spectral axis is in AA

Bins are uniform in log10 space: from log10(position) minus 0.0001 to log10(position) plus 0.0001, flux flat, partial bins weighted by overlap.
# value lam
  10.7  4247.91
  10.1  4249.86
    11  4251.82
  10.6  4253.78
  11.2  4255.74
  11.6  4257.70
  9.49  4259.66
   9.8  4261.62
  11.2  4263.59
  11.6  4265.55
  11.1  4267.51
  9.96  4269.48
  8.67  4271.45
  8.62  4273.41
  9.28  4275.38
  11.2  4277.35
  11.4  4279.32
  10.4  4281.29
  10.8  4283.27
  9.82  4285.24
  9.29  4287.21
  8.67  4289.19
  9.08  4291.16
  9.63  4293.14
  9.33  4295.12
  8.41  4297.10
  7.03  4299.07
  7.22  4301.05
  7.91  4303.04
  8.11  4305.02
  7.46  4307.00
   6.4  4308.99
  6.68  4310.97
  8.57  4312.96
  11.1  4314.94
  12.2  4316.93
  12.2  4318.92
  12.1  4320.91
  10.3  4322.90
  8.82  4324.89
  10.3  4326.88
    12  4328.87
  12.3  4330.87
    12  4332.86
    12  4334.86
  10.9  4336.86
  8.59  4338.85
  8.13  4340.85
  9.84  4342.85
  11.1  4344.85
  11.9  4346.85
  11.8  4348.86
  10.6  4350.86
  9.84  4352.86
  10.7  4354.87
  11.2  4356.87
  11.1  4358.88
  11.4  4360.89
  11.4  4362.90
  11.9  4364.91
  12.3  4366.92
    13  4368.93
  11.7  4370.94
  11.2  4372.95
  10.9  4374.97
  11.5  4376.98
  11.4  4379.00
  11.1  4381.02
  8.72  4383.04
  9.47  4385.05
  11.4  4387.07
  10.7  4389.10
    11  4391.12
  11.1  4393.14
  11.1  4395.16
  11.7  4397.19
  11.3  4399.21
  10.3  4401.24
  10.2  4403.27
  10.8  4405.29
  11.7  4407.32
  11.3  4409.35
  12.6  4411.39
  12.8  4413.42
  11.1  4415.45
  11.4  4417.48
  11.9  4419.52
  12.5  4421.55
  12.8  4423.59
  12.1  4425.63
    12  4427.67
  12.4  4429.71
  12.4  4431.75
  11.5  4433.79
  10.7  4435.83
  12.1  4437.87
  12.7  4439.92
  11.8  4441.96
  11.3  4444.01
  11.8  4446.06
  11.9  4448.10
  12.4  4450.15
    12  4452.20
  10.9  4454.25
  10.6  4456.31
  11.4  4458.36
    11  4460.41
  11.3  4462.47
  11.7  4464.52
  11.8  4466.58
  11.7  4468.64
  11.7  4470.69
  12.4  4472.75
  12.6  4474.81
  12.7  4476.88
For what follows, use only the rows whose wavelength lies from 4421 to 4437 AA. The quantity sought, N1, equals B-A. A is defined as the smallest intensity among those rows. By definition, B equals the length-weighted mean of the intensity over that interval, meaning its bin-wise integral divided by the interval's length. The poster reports 1.3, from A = 10.7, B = 12.0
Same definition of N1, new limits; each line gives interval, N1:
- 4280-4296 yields 1.0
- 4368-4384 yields 2.5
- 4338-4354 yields 2.1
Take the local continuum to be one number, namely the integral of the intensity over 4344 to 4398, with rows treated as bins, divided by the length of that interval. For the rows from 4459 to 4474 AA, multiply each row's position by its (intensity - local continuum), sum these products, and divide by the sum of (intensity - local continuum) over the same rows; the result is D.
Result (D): 4469.5 AA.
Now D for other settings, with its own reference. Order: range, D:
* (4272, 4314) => 4298.6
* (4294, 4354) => 4310.4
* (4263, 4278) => 4273.1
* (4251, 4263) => 4259.4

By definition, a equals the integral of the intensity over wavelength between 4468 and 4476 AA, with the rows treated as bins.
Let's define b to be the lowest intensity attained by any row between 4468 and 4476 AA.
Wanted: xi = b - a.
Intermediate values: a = 97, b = 11.7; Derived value -85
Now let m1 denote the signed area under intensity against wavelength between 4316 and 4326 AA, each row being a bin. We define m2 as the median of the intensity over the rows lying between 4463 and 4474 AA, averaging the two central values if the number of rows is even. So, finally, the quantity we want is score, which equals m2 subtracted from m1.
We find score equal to 99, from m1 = 111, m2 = 11.7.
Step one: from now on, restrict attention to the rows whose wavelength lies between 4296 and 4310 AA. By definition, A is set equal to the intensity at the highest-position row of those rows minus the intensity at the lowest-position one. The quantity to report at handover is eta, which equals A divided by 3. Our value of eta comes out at -0.7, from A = -2.0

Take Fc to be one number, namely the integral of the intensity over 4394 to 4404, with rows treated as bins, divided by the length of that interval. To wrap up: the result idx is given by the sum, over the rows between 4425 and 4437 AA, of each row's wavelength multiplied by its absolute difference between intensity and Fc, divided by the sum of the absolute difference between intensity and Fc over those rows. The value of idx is 4429.7 AA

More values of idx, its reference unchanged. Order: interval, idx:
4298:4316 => 4306.0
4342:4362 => 4350.0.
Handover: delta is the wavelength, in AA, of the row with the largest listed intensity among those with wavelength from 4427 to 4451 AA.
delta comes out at 4439.92 AA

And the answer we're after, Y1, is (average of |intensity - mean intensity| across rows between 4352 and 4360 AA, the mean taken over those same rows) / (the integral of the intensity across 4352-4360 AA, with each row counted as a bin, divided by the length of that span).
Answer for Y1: 0.041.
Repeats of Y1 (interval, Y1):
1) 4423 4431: 0.022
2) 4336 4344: 0.107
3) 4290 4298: 0.040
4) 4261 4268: 0.051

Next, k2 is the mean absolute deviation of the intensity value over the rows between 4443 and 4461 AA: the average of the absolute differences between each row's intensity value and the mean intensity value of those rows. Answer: 0.49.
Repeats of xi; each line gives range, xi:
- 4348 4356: -76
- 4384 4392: -76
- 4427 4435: -85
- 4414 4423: -95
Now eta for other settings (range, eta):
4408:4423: 0.4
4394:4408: 0.2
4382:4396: 0.8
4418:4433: 0.2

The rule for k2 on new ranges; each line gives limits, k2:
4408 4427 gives 0.56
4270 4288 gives 0.90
